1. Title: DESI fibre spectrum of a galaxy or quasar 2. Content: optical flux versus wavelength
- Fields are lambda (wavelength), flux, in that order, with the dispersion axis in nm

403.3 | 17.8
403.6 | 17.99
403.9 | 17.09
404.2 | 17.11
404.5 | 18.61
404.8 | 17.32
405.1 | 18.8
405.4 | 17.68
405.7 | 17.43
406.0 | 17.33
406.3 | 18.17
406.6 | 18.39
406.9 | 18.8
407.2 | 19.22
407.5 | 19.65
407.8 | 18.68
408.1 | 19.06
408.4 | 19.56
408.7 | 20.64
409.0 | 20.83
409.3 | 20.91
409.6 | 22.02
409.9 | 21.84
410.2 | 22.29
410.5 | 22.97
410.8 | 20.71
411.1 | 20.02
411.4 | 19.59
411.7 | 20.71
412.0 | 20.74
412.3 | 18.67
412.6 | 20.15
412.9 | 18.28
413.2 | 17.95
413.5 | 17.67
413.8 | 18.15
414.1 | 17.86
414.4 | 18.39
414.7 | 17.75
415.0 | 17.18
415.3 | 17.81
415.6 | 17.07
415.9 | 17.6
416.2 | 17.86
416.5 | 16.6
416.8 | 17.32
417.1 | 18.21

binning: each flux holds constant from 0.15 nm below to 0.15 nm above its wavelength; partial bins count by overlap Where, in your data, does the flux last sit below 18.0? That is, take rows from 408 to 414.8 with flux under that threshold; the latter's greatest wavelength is 414.7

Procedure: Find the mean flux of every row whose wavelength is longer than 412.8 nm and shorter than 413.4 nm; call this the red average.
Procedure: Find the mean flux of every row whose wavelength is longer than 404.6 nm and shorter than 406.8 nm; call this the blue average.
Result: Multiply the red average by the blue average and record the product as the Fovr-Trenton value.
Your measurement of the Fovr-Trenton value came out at 324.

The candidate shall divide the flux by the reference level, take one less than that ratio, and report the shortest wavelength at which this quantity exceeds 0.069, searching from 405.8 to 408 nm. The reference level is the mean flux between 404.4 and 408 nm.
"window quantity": 407.5 nm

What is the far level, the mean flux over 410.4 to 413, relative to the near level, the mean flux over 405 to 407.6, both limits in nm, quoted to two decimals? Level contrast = 1.10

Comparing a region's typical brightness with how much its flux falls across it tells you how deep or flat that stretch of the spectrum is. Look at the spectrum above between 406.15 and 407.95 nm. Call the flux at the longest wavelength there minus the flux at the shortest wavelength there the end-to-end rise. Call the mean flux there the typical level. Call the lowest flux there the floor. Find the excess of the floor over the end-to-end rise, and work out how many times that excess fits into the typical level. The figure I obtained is 1.07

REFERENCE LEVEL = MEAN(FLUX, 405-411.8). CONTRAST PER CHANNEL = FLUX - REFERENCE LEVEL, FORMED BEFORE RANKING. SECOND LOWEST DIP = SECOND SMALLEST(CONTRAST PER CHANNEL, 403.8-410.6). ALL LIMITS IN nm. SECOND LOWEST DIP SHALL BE -2.7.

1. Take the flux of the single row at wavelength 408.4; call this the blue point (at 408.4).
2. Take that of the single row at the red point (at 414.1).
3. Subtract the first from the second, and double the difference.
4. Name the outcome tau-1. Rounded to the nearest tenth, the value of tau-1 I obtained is -3.4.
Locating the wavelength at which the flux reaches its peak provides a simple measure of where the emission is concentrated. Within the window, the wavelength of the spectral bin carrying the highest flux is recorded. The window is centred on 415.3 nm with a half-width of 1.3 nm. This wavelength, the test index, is 414.4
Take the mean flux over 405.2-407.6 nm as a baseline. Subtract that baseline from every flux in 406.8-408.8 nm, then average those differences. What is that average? 1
